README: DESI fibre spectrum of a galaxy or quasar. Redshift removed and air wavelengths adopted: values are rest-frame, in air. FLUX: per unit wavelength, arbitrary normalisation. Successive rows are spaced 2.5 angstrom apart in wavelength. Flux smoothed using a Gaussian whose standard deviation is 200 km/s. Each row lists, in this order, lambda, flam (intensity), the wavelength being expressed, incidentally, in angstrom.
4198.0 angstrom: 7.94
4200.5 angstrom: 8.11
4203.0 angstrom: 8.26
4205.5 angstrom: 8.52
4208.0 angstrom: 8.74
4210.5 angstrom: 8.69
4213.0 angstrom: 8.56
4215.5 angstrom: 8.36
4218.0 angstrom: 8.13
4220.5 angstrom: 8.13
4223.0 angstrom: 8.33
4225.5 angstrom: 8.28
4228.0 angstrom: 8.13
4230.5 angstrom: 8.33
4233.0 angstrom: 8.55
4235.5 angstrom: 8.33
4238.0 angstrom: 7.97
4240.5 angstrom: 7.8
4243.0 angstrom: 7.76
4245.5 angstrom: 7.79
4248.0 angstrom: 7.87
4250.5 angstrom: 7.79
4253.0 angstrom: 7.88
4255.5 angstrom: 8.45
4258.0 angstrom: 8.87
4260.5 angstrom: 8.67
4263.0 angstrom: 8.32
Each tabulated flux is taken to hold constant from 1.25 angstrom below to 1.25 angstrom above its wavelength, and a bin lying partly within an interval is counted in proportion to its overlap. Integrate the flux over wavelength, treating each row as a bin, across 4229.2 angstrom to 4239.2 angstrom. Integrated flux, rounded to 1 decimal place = 83.0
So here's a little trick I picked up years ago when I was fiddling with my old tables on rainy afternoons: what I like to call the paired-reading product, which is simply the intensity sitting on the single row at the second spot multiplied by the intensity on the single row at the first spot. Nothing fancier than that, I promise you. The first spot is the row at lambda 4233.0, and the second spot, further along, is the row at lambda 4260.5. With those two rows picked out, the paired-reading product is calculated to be 74.1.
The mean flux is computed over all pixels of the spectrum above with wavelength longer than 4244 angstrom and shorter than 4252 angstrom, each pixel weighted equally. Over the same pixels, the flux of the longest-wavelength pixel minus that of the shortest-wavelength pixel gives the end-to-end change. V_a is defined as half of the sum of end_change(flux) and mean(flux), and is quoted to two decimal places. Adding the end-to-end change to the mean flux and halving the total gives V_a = 3.91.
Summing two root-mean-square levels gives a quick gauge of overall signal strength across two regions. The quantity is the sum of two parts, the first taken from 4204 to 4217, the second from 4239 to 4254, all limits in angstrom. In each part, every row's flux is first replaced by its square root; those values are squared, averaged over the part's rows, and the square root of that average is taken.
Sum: 5.72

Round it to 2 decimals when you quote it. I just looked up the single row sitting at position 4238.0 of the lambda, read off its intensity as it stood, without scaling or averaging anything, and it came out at 7.97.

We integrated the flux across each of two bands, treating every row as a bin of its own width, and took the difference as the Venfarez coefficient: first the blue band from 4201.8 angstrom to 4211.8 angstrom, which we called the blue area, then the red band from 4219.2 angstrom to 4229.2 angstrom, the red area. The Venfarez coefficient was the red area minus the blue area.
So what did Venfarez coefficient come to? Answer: -3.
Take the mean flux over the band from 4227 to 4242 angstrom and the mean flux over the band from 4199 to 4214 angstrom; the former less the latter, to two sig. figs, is -0.29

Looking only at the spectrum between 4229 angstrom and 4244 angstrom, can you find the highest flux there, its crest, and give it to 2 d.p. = 8.55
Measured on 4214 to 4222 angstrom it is 8.36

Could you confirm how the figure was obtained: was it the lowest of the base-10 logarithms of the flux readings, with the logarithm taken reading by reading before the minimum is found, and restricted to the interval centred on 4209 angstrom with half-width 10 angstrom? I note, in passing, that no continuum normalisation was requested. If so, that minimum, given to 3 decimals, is 0.909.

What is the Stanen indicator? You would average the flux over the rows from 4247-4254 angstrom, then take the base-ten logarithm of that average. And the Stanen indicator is 0.895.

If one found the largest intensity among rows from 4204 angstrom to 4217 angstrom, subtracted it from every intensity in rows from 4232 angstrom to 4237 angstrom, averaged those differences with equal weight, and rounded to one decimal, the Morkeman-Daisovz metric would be -0.3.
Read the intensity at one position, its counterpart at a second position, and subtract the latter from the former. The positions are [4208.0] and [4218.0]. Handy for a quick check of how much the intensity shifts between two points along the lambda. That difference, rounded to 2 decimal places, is 0.61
